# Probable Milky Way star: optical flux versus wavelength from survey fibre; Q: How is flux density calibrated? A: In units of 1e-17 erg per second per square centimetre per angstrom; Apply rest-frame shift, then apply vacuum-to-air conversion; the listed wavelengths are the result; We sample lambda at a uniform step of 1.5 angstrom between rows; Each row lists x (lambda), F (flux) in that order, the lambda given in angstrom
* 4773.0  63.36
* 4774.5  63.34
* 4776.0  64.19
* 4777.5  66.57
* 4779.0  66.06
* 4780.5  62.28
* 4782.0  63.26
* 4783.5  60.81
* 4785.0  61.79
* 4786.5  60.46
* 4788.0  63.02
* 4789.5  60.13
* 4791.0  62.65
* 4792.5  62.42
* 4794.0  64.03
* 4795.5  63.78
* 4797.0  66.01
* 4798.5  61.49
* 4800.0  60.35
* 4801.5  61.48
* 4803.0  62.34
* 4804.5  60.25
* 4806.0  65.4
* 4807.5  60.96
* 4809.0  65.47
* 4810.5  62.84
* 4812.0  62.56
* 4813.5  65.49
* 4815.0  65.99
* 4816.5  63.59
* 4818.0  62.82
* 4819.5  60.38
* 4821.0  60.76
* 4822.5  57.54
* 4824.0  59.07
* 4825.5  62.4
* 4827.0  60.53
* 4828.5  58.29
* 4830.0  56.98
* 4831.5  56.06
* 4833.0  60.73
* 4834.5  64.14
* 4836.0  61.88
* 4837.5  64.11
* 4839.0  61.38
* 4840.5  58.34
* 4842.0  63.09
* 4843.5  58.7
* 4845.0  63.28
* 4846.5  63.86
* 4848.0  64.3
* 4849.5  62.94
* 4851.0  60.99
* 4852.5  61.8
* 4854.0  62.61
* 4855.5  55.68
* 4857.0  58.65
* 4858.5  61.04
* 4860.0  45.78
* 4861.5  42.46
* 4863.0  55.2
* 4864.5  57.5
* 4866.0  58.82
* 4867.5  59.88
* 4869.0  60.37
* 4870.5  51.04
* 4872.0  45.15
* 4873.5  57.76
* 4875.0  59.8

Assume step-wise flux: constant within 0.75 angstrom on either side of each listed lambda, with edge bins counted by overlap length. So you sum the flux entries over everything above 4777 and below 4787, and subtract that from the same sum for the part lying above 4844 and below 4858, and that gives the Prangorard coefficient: 113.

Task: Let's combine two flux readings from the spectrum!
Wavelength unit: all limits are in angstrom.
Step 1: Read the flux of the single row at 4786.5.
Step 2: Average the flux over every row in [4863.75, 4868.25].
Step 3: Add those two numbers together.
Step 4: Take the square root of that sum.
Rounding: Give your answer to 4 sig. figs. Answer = 10.92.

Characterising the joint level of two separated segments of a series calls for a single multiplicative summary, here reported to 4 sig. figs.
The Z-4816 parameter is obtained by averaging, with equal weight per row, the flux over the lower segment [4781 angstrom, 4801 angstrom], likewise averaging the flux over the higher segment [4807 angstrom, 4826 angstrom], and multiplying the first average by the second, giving 3883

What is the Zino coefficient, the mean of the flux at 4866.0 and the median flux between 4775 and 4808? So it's 60.6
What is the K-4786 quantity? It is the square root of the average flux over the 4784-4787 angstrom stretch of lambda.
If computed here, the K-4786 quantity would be 7.82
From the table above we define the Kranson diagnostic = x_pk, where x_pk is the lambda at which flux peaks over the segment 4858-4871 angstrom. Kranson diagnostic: 4858.5 angstrom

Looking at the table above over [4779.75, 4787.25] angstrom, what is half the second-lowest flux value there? 30.4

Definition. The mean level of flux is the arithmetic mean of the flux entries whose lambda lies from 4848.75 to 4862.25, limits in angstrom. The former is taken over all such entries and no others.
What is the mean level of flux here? 56.9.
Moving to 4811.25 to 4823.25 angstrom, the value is 62.4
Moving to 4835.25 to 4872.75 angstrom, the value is 58.4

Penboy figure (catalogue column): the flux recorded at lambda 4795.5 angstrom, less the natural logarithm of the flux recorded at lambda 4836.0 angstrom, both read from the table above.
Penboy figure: 59.7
